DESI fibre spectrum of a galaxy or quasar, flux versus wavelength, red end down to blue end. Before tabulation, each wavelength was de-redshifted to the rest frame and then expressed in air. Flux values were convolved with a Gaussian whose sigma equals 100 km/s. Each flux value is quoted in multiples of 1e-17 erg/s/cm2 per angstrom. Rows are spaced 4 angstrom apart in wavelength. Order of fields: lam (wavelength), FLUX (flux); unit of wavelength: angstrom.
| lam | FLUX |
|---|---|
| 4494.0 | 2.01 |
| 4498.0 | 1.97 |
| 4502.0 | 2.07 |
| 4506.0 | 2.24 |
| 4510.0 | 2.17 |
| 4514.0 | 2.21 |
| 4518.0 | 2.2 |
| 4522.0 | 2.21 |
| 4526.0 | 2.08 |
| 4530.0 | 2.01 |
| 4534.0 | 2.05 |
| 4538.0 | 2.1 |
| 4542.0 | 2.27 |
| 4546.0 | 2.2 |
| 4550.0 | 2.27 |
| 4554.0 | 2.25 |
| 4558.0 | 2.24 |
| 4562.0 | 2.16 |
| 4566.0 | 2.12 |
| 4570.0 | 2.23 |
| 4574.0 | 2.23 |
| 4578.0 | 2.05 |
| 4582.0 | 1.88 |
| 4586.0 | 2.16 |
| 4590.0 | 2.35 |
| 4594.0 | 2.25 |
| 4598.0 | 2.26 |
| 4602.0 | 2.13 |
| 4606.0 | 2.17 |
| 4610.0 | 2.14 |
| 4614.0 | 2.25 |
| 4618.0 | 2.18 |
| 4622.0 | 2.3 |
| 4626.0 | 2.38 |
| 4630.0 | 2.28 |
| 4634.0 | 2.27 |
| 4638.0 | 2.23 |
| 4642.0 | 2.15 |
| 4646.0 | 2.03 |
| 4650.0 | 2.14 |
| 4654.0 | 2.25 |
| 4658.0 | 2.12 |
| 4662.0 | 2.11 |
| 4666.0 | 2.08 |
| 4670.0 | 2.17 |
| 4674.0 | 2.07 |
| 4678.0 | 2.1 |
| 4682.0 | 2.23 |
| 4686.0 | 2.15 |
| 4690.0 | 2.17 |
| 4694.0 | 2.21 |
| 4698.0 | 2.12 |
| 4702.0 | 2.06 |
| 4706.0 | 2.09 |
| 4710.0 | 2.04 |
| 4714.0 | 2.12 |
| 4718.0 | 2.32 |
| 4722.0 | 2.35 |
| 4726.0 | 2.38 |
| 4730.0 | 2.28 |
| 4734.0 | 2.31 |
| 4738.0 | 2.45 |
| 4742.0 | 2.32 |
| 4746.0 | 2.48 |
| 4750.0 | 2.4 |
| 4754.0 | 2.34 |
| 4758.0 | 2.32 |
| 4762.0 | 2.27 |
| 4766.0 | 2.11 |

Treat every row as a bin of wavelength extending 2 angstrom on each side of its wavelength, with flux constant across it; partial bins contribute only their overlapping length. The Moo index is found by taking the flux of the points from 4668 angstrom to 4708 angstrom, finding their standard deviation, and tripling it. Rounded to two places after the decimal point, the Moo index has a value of 0.17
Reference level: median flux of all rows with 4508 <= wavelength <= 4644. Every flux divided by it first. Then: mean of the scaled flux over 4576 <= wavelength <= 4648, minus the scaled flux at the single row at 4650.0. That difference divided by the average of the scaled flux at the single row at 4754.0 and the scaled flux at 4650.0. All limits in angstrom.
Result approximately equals 0.02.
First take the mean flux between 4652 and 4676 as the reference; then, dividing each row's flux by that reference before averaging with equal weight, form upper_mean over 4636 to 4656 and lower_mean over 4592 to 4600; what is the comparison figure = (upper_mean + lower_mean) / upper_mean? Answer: 2.04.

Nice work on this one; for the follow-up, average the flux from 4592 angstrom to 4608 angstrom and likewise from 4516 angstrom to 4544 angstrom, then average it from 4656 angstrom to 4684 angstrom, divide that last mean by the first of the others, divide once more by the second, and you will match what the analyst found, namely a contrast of 0.453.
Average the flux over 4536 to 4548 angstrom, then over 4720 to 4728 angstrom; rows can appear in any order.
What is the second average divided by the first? 1.08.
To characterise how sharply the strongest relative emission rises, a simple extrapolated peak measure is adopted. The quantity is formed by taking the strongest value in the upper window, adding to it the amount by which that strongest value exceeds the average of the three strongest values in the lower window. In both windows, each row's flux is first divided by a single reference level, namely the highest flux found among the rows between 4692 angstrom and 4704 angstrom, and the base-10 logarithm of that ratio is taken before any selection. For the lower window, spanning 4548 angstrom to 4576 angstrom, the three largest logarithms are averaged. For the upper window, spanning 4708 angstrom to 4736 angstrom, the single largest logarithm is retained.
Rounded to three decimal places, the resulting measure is 0.056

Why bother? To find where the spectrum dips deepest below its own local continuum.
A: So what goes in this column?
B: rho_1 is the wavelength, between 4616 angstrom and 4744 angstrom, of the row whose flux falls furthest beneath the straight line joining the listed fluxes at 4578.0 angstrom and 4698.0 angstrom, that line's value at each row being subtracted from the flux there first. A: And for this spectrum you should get 4710.0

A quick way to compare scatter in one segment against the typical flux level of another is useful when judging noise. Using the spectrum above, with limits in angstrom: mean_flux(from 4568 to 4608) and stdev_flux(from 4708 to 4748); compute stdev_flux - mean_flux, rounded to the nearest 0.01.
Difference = -2.04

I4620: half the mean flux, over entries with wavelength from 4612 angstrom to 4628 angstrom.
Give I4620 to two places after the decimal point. 1.14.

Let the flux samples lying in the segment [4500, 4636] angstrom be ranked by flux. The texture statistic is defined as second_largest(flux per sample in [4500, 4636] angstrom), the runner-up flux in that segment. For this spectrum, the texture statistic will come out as 2.35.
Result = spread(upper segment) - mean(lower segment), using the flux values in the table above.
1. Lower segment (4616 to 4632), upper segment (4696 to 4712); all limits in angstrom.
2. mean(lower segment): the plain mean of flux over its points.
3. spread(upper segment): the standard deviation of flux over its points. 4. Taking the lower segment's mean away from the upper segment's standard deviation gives -2.25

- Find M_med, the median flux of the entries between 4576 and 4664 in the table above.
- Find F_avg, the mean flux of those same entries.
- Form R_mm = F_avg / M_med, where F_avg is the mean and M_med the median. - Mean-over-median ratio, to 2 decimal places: 1.00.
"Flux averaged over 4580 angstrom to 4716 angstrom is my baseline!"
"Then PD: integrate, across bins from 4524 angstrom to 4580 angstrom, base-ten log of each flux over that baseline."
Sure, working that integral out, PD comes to -0.07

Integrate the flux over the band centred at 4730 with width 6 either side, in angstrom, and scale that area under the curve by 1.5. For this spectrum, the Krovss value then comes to 42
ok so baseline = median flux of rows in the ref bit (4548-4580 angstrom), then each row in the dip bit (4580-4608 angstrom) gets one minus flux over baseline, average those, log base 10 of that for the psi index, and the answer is -1.6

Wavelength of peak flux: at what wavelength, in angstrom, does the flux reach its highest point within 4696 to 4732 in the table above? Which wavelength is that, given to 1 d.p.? 4726.0 angstrom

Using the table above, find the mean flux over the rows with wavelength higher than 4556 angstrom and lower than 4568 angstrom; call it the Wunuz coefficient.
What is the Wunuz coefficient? 2.17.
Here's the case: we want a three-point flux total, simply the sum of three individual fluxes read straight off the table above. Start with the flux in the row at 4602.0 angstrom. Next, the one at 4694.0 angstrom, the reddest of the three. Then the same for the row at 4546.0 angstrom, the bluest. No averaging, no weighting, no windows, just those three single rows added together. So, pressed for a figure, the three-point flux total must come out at 6.54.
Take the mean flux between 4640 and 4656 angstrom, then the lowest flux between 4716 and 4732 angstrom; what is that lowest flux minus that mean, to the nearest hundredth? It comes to 0.14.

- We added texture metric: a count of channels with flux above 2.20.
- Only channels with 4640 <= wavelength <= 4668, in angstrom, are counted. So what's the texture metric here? 1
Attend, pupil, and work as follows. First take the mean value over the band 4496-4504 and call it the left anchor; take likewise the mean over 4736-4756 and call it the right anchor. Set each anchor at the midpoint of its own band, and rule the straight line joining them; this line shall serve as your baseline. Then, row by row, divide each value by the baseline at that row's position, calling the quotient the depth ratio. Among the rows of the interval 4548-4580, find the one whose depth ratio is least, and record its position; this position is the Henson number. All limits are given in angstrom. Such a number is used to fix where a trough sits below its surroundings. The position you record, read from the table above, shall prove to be 4578.0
